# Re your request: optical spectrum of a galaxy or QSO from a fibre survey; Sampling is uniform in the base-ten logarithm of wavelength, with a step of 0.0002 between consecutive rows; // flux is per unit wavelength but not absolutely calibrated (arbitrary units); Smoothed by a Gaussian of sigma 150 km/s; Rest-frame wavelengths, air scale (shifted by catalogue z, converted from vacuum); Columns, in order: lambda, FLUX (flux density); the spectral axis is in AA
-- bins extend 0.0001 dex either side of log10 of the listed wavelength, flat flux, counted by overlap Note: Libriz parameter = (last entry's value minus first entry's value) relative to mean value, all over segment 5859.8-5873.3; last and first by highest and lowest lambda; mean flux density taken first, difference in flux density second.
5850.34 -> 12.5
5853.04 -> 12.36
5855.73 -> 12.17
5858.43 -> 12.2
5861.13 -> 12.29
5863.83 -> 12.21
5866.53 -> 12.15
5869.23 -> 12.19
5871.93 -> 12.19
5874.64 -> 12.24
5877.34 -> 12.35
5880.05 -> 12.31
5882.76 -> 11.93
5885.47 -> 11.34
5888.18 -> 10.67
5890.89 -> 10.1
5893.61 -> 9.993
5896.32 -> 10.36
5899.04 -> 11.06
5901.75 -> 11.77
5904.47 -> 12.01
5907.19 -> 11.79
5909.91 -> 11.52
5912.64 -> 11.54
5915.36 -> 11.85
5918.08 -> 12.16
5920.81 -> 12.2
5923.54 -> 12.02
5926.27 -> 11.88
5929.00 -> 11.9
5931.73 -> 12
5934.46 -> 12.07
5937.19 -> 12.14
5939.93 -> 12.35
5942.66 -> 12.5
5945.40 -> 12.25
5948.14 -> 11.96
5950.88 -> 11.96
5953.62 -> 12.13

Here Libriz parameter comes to -0.008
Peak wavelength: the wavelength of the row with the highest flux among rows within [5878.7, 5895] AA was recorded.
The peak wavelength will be 5880.05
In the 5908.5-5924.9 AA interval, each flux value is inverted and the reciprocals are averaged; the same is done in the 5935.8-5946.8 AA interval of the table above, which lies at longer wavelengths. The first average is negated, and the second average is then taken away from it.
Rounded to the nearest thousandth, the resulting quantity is -0.165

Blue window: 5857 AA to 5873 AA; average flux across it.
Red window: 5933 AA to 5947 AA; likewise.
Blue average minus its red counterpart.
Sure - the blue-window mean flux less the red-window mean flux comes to -0.1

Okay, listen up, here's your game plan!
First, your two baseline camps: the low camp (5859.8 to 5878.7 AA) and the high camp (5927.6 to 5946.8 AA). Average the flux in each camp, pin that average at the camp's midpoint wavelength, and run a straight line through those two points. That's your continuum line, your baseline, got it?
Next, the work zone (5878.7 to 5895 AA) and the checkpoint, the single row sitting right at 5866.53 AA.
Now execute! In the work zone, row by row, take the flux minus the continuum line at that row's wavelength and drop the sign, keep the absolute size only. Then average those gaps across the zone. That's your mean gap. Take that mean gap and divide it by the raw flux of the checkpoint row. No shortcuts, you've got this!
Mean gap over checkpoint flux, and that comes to 0.098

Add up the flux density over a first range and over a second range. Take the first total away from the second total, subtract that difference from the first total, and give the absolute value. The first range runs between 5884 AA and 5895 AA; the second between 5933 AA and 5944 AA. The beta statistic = 35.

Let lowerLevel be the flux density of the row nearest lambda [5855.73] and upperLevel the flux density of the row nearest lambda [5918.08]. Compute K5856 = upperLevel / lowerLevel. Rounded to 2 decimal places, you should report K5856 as 1.00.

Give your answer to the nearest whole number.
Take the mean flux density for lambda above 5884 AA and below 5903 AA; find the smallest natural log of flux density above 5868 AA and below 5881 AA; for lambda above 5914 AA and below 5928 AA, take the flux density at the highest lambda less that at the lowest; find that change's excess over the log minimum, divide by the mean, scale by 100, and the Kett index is -23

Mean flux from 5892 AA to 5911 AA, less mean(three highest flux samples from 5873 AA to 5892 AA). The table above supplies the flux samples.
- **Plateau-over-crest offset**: -1.1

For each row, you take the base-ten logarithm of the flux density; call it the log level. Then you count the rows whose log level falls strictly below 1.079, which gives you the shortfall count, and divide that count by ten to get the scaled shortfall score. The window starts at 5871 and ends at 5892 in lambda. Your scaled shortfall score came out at 0.4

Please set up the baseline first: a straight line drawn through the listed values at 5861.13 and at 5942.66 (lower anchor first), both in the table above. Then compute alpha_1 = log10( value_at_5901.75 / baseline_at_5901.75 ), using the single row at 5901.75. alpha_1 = -0.022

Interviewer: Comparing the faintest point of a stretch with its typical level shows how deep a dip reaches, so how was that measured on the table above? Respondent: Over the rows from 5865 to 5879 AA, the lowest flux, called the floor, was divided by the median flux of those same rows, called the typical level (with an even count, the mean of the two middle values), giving 0.997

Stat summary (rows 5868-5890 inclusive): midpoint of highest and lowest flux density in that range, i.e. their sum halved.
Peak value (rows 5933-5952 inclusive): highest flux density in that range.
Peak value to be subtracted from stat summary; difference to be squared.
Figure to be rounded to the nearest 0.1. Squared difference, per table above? 1.0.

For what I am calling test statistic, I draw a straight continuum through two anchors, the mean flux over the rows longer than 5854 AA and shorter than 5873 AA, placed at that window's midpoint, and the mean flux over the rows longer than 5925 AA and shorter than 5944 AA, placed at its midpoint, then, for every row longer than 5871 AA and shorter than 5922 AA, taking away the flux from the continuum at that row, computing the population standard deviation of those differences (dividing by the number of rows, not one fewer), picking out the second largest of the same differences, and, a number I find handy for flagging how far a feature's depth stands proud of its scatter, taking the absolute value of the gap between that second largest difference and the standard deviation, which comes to 1.3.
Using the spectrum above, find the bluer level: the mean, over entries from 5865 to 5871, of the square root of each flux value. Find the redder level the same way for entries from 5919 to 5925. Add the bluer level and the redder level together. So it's 6.97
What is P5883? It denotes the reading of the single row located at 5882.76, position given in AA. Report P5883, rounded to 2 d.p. 11.93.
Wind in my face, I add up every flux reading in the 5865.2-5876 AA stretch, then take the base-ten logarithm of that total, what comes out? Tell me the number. 1.69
